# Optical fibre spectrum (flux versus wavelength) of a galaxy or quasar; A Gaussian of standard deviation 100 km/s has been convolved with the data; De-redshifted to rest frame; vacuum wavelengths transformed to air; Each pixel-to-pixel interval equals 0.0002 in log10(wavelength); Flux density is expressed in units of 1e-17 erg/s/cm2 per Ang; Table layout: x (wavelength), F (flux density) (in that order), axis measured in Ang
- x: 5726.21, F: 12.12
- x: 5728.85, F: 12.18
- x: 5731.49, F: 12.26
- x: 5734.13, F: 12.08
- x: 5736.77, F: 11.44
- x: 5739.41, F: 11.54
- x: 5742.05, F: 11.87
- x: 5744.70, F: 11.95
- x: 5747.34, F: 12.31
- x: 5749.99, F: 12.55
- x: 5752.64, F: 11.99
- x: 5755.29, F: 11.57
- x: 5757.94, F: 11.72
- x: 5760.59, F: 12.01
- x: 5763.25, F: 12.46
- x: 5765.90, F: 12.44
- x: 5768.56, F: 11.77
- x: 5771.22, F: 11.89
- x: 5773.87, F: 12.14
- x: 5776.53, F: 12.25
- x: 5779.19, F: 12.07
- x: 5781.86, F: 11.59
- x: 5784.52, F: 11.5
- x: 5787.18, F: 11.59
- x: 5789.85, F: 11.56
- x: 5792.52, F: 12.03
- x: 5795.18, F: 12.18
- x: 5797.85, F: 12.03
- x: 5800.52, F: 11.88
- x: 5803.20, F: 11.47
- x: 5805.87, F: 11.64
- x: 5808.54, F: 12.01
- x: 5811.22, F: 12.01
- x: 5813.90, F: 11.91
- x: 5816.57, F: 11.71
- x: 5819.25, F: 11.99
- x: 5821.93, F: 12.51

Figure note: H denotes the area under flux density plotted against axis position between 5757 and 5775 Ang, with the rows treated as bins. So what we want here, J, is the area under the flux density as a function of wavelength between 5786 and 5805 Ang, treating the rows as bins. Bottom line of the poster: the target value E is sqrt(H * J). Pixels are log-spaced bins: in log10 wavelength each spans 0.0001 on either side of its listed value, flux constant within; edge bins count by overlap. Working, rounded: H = 217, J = 224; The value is 220.8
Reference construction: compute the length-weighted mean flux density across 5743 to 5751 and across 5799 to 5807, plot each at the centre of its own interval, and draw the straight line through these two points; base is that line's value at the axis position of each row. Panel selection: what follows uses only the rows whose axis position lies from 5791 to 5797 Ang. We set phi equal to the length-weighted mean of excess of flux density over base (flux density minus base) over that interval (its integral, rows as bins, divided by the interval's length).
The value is 0.3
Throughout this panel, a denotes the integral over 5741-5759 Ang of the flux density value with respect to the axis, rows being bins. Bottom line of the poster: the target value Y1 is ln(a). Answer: 5.38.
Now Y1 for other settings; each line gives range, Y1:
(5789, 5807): 5.36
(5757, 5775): 5.38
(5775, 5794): 5.41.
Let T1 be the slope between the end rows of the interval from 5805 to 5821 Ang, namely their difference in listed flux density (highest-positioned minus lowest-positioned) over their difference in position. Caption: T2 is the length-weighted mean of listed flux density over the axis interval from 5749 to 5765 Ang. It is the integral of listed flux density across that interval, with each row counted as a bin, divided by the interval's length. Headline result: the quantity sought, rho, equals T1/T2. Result 0.002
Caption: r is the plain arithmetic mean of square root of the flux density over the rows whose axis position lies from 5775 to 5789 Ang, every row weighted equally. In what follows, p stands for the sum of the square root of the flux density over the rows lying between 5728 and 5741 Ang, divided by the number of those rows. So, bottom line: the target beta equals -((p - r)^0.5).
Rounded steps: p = 3.45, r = 3.43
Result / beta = -0.120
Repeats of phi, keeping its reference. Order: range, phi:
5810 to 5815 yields 0.4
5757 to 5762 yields -0.2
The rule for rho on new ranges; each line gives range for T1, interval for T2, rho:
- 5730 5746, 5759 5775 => -0.002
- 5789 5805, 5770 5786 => -0.001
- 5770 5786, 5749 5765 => -0.002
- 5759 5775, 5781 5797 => 0.001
